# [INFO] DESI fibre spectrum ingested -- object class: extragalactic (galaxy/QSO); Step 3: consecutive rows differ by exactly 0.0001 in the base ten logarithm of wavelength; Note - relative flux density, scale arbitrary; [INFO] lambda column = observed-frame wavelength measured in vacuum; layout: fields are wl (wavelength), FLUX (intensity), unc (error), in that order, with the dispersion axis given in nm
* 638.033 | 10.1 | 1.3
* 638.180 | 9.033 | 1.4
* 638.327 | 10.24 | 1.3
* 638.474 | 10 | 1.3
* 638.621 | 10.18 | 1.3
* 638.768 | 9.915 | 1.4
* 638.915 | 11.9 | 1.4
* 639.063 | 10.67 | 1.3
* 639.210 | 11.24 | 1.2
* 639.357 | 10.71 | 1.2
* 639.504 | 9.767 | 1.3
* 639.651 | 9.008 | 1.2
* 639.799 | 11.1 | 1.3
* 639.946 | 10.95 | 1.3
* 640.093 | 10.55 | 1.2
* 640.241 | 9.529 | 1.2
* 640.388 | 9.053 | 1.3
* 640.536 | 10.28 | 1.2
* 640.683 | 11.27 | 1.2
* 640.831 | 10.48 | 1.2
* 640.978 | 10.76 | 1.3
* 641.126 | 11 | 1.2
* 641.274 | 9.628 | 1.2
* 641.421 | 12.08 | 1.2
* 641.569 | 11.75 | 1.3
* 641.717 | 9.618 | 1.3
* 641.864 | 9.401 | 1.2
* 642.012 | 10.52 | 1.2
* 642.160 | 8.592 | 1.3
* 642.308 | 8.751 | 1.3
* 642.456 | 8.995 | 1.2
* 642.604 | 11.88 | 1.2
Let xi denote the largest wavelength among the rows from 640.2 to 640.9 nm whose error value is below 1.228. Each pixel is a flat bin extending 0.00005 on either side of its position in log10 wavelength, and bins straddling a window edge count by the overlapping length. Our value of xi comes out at 640.831 nm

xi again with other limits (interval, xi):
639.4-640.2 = 640.093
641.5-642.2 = 642.012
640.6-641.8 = 641.421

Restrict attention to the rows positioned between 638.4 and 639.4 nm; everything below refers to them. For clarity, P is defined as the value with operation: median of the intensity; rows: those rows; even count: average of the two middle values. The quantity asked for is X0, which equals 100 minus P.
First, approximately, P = 10.7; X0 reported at 89.33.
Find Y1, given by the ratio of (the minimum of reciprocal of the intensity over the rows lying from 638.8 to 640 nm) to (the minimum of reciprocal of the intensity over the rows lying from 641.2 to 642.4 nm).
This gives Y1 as 1.02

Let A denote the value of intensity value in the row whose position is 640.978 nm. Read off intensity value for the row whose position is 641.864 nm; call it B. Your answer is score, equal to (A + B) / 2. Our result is 10.1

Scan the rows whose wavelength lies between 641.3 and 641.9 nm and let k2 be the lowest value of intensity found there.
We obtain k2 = 9.401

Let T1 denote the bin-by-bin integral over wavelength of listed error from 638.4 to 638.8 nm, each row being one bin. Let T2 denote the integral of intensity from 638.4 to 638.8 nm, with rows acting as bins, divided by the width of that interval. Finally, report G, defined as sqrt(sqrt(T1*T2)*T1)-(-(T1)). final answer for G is 1.64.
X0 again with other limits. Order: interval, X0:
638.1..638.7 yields 89.91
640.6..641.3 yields 89.24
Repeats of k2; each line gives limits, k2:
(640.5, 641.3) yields 9.628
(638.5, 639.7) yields 9.008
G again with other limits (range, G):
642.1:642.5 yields 1.54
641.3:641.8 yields 1.92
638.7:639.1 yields 1.70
